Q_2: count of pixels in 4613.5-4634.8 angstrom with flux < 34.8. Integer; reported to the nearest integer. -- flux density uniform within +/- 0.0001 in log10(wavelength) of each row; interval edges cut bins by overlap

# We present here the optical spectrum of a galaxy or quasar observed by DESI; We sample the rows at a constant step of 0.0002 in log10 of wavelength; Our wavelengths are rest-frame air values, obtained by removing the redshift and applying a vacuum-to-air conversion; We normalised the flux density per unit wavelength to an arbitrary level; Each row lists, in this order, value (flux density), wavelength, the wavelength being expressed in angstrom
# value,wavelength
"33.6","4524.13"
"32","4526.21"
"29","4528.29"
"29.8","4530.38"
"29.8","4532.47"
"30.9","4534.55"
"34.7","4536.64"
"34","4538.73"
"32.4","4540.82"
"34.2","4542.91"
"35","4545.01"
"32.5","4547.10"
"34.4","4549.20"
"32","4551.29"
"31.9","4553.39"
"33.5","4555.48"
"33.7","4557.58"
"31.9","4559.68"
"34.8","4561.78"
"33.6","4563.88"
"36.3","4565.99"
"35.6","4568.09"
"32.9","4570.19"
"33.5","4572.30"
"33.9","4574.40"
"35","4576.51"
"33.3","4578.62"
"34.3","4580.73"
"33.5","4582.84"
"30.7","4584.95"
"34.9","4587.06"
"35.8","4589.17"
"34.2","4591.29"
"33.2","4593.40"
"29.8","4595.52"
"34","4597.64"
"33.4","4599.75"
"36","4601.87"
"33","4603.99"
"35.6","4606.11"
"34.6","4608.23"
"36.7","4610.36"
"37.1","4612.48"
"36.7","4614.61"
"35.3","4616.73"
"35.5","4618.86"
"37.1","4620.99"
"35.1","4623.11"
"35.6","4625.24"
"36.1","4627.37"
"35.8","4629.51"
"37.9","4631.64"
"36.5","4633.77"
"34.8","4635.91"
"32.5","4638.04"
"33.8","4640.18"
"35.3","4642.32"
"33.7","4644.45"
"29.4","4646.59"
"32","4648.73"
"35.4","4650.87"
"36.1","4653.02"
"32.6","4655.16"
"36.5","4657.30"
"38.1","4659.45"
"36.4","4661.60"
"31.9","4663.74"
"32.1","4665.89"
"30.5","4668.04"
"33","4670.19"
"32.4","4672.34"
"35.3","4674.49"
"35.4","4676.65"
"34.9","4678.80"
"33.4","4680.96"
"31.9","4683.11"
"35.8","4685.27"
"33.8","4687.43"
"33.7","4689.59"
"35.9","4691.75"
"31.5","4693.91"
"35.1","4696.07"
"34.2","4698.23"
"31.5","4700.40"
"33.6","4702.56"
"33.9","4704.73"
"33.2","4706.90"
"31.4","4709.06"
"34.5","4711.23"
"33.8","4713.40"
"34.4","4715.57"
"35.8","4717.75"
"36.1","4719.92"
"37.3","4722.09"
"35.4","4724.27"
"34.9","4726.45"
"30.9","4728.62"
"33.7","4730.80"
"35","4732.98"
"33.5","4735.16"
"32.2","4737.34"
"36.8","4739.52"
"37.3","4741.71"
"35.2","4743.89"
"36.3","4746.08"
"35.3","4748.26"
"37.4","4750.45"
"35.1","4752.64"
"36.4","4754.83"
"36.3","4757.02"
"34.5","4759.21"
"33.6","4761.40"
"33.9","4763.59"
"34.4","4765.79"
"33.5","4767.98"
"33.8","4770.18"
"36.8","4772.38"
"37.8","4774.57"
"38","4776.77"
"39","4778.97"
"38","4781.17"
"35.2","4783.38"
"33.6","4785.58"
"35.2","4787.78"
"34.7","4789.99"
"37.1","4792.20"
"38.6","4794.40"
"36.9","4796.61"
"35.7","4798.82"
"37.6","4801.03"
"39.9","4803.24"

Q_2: 0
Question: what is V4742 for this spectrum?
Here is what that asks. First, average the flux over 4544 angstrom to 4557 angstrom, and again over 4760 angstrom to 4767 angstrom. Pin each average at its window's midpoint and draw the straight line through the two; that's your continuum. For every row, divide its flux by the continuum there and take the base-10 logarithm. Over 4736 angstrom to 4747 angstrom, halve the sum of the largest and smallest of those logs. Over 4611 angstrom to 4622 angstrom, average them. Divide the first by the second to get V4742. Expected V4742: 0.3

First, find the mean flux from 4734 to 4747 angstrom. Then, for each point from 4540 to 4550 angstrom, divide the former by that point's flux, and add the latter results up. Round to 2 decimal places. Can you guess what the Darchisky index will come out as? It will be 5.23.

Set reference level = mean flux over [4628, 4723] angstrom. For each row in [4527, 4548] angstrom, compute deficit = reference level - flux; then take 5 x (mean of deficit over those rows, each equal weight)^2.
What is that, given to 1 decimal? 18.7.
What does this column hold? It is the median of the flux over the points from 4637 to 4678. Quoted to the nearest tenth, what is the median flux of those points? 33.7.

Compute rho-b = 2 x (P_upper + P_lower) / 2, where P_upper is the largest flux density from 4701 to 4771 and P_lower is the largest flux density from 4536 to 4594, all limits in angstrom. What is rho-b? 73.7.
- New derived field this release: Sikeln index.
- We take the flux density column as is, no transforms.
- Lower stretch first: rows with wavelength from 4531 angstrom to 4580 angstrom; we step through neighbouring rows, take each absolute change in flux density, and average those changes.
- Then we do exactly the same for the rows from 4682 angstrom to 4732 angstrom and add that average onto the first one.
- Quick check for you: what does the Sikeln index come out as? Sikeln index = 3.43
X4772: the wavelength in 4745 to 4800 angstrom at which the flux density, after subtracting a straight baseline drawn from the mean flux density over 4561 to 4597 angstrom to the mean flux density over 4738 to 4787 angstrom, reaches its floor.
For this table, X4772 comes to 4785.58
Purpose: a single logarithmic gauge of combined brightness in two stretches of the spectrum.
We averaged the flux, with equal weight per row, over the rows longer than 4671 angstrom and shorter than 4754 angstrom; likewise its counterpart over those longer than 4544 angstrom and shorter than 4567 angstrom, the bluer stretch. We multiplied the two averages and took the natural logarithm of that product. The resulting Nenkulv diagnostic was 7.05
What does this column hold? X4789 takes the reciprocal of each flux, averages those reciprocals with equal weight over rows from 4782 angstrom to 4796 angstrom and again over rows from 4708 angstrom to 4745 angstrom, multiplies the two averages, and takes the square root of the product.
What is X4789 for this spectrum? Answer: 0.0285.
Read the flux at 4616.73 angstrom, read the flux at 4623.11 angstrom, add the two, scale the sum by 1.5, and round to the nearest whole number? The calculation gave 106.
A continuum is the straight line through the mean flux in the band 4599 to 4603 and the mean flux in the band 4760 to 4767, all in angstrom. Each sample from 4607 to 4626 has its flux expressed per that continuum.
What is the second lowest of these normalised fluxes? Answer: 1.01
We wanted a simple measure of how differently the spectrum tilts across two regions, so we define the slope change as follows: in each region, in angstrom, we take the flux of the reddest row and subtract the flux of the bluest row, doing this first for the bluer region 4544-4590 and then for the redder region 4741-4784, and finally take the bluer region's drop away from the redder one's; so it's -3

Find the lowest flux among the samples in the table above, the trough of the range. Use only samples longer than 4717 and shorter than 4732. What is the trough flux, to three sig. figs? 30.9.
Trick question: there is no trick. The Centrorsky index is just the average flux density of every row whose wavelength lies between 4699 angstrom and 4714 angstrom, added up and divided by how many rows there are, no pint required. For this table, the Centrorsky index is 33.1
